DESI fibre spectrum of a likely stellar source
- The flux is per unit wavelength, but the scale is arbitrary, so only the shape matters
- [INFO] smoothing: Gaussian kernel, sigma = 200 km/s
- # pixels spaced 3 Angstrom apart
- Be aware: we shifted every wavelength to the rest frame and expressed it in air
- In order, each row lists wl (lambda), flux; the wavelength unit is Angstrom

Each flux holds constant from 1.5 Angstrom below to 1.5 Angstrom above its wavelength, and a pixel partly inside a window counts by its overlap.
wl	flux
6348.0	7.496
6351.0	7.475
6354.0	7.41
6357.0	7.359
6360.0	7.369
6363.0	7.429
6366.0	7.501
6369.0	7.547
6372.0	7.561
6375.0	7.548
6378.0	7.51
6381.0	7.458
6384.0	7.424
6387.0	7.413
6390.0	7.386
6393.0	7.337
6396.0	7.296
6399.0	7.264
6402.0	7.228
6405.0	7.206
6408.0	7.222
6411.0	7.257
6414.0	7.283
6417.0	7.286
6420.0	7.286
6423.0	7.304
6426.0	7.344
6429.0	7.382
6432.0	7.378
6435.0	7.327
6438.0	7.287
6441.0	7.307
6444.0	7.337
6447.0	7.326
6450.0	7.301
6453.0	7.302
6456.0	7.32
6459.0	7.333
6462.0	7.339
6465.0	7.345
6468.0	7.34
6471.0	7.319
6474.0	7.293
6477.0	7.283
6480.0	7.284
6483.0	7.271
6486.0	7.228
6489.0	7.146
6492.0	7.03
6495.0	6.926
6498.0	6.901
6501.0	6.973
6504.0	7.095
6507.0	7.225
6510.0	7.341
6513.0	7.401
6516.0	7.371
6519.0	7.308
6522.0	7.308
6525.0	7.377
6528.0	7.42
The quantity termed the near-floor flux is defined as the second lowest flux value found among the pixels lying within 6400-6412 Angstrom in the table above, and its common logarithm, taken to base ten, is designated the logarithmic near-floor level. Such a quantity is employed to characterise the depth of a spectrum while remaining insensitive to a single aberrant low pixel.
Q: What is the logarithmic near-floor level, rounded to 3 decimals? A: 0.859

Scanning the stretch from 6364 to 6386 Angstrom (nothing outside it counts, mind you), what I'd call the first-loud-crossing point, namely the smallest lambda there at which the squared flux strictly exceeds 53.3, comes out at 6366.0 Angstrom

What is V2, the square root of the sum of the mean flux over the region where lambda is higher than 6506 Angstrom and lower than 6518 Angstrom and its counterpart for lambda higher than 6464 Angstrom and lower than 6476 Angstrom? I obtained 3.83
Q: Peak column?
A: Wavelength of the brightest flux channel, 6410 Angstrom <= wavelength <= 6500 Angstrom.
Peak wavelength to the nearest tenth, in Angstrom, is 6429.0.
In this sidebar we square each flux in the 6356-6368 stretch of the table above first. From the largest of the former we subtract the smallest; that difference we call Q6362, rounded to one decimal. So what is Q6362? 2.1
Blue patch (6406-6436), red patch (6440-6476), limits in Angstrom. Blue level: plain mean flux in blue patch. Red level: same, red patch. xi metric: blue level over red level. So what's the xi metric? 1.00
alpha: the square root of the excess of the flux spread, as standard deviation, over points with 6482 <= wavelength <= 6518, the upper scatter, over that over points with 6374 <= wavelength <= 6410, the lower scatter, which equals 0.24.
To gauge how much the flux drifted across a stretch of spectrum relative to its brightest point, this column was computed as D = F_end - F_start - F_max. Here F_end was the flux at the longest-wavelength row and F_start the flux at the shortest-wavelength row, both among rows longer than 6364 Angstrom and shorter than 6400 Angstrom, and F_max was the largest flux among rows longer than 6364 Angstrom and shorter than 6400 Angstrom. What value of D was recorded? -7.80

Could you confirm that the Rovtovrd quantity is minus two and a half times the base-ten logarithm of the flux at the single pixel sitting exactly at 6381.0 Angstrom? -2.18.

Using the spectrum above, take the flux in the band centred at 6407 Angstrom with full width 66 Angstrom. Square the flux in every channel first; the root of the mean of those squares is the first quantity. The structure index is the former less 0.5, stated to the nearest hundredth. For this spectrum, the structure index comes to 6.84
